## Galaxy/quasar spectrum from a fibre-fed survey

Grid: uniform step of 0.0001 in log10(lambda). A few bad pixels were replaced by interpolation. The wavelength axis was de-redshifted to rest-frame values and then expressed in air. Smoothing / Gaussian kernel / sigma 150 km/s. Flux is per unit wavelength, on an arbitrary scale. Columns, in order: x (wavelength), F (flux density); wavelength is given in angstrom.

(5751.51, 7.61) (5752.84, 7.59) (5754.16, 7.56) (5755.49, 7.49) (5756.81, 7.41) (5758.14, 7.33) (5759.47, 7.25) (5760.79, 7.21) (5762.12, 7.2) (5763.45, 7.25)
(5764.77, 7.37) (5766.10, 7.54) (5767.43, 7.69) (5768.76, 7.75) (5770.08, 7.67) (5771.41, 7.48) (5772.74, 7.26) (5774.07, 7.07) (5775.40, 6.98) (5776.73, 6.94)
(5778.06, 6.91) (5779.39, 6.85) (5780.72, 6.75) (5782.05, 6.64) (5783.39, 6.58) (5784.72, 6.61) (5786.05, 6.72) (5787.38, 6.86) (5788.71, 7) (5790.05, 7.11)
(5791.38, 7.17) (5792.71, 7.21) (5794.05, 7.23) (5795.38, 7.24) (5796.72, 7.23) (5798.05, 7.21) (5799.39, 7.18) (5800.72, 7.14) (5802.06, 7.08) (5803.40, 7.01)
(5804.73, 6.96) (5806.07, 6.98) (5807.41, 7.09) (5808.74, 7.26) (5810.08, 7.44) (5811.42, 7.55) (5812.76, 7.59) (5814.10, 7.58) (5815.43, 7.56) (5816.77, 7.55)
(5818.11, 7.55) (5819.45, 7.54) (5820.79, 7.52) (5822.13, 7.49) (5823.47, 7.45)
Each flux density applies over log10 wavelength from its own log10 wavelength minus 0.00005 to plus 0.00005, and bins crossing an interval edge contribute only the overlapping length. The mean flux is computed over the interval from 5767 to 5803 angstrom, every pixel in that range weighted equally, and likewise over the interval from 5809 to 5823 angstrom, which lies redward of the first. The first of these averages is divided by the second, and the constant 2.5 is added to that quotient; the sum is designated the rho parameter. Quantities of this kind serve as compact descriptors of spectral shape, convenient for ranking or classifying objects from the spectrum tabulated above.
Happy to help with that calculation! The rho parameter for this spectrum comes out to 3.44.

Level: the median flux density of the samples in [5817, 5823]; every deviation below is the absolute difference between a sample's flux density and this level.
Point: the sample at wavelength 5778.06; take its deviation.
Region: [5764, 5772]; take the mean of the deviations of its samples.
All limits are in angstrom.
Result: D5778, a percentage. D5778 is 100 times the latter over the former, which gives 20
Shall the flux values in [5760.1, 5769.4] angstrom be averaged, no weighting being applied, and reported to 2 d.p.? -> 7.43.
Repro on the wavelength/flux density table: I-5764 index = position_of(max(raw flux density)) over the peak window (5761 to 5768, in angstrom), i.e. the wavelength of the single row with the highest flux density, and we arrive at 5767.43 angstrom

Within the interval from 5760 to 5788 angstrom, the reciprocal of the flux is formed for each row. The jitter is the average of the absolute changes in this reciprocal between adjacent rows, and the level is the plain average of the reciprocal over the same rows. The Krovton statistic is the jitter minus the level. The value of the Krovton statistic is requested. -0.139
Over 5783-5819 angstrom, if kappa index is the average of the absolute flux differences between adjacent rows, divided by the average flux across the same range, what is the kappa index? 0.0086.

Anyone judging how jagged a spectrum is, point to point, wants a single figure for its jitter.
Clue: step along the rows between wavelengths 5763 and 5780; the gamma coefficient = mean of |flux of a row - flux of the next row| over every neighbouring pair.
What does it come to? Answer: 0.12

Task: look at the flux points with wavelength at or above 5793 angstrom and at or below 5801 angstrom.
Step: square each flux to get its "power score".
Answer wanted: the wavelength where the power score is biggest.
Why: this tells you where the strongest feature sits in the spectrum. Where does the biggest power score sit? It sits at 5795.38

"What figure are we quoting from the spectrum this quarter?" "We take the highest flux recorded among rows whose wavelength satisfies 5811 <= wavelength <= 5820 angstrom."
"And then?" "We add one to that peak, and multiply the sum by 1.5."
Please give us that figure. 12.9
